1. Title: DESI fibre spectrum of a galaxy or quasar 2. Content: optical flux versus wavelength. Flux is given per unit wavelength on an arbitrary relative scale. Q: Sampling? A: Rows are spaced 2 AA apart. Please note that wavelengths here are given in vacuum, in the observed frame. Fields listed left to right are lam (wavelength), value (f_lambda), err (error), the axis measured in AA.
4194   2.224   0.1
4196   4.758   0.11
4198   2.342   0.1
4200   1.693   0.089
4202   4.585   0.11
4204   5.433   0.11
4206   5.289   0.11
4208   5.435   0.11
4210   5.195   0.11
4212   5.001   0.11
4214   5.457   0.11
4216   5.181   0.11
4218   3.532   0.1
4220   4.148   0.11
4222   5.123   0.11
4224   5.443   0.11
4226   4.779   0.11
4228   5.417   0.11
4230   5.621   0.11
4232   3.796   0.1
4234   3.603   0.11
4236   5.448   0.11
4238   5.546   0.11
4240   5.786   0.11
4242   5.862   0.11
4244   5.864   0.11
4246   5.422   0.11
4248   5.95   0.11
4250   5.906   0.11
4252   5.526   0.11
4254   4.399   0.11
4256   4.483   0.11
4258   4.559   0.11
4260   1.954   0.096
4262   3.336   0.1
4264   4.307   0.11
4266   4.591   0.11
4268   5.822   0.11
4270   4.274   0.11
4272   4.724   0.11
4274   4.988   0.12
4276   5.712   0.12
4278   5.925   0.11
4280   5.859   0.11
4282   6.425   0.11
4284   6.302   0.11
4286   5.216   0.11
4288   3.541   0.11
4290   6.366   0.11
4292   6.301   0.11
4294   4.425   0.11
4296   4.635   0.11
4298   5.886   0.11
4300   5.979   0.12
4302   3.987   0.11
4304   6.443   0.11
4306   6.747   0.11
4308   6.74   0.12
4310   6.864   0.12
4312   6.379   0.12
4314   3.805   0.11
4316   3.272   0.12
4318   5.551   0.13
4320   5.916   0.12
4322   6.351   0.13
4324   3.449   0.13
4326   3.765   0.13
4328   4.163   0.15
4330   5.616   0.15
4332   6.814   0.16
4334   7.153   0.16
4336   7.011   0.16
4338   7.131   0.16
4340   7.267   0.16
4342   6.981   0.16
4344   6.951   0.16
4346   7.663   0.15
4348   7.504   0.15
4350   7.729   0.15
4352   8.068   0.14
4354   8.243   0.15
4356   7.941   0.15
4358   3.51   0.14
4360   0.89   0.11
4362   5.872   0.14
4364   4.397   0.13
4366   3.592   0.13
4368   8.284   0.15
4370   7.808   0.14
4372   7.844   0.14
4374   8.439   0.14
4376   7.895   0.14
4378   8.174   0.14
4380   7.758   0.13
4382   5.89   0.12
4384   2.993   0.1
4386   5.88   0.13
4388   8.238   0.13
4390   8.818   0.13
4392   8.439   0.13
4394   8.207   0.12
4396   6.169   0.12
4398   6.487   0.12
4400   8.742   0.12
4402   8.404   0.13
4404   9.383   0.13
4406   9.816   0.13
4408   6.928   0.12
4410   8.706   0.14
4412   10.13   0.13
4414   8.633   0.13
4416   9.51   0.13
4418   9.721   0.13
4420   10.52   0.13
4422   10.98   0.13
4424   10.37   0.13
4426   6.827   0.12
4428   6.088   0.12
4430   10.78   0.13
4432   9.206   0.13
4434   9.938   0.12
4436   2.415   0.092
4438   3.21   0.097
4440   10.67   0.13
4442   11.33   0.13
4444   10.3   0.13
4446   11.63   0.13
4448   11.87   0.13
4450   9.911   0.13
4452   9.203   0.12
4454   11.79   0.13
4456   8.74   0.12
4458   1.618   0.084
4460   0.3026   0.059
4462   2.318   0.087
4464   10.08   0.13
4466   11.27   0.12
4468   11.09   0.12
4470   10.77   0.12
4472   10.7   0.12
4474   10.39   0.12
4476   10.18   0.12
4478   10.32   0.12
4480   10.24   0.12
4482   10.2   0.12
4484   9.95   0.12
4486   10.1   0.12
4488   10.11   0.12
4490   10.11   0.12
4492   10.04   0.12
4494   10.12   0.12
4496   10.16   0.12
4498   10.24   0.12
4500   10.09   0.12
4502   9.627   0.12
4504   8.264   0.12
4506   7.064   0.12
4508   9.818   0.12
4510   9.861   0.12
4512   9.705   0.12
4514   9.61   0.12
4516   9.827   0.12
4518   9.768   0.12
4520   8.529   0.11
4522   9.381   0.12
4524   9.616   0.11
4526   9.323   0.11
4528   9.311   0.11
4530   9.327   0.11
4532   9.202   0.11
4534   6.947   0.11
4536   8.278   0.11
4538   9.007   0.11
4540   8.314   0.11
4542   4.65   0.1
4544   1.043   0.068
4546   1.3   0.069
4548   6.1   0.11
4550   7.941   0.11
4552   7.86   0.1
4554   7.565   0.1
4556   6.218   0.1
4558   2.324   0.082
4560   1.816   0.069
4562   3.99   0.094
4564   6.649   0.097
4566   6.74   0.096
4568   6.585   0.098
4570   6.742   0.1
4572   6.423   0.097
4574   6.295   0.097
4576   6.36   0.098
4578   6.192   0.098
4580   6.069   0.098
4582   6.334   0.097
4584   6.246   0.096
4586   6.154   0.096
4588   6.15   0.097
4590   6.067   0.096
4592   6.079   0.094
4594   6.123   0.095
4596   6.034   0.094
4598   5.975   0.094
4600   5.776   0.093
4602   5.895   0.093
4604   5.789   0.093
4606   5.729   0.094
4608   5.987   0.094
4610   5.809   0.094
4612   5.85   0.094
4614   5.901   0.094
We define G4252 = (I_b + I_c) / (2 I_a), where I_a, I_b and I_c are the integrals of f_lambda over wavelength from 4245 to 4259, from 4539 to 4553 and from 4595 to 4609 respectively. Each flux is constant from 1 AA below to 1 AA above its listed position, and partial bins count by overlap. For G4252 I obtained 1.1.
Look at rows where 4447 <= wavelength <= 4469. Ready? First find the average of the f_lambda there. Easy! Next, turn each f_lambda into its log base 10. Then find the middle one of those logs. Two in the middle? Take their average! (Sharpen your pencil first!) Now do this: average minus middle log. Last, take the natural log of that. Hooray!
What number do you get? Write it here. 1.9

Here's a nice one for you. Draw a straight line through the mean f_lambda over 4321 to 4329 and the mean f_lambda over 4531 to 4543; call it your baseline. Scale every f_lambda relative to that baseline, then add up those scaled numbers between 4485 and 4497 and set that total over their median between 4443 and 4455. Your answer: 5.0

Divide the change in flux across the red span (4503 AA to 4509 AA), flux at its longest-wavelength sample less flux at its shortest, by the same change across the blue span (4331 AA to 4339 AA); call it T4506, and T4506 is 4.9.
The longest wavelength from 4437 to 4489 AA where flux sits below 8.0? 4462 AA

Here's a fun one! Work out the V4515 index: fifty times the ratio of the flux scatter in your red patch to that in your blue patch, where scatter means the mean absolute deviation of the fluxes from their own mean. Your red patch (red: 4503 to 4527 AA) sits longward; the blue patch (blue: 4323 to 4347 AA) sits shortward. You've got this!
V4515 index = 25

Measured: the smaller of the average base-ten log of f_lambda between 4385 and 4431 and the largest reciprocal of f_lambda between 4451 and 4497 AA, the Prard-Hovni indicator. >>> 0.9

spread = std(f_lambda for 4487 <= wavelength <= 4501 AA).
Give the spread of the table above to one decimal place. 0.1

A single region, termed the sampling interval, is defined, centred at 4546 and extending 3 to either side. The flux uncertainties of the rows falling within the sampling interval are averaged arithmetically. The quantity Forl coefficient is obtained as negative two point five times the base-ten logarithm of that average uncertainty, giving 2.71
